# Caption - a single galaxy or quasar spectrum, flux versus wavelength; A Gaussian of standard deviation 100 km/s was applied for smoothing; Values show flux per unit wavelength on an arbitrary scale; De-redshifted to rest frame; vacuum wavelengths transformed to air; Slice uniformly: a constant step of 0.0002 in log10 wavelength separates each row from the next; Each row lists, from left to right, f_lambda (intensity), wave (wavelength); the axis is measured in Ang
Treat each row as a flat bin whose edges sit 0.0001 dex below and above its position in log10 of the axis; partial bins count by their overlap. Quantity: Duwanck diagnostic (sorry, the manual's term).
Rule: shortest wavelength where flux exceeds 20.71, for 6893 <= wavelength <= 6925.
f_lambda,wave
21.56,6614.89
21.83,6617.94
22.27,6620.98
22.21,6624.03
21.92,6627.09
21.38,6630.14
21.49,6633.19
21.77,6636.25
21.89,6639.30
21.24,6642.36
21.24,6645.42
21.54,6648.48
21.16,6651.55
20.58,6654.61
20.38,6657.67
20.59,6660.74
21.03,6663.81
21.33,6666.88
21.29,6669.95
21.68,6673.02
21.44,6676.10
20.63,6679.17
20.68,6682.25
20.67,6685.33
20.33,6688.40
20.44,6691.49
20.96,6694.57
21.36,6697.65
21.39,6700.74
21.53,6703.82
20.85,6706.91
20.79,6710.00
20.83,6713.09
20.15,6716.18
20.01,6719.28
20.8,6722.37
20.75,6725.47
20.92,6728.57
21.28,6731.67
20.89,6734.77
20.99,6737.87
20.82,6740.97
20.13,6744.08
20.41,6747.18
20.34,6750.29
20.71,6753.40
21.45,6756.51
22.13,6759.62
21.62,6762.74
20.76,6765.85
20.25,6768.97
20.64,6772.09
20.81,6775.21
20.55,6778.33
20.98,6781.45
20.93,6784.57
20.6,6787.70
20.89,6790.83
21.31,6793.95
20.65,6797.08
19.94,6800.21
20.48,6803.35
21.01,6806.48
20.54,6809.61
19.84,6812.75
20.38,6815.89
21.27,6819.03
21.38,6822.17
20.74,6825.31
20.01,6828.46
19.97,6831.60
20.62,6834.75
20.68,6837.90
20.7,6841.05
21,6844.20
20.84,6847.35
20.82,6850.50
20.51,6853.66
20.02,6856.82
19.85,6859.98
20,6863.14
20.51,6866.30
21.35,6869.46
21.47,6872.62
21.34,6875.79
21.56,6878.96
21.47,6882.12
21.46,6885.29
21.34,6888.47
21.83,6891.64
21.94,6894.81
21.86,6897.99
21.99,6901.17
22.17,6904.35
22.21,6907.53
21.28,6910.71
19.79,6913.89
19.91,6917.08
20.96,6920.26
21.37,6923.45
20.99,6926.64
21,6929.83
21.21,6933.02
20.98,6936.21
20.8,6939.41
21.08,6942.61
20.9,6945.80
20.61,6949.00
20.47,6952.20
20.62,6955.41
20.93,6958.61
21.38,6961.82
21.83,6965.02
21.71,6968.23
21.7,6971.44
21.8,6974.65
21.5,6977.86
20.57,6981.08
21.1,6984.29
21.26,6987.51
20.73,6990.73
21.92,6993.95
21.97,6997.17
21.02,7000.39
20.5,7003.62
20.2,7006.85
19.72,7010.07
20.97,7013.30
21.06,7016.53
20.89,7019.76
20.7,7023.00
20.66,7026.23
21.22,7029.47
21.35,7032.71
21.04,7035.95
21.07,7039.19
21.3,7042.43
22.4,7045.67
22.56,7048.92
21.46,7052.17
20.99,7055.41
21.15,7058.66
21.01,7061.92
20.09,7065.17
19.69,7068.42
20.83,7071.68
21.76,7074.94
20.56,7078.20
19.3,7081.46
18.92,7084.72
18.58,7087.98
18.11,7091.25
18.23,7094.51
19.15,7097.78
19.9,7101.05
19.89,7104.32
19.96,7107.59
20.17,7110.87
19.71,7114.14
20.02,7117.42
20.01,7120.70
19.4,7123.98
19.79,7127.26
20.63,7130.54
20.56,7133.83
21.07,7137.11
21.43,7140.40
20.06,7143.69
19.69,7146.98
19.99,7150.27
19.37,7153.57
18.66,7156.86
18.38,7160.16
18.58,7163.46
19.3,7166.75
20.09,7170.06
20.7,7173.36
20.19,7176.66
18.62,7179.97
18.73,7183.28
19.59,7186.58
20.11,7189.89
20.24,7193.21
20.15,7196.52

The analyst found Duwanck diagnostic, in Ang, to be 6894.81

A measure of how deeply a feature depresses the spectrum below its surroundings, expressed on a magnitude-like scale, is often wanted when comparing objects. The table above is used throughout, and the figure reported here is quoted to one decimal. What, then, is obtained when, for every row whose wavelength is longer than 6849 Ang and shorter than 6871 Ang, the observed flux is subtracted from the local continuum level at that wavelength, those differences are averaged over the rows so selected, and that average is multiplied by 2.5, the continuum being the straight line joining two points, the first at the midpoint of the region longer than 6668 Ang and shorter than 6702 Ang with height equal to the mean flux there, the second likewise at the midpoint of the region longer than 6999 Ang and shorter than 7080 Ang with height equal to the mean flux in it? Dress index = 1.4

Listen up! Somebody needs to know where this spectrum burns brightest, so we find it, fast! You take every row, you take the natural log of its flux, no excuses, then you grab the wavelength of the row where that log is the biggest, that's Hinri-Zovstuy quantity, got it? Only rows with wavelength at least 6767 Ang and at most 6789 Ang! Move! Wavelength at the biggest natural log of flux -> 6781.45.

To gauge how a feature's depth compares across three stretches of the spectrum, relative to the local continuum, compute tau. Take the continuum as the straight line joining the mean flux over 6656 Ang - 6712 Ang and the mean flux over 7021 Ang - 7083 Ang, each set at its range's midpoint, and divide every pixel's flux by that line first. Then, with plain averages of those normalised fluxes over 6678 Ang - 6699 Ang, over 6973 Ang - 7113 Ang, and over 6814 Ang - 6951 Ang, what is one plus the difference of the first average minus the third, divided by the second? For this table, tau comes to 0.99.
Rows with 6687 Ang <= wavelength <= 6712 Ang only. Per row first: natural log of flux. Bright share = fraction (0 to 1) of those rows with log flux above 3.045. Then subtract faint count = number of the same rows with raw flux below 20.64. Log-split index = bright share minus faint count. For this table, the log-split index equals -1.6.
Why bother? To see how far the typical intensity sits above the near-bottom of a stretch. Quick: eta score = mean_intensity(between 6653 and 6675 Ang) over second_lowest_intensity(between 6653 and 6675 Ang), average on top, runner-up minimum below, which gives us 1.02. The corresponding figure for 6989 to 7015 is 1.03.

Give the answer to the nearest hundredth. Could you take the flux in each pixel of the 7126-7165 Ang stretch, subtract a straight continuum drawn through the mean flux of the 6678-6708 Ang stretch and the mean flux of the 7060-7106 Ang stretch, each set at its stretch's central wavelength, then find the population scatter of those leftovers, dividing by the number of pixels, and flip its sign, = -0.91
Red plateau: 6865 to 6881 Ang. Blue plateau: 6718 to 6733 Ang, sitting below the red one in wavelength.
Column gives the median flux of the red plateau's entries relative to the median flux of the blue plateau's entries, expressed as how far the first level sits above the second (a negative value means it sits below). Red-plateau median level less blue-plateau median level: 0.55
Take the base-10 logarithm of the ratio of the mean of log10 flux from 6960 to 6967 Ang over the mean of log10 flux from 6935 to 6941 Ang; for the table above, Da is 0.005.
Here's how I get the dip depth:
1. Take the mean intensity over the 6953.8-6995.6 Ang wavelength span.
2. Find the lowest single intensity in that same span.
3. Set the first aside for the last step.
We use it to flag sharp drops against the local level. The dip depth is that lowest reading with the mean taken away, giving -0.74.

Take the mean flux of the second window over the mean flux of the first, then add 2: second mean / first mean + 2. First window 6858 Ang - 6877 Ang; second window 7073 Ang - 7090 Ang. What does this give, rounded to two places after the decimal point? 2.96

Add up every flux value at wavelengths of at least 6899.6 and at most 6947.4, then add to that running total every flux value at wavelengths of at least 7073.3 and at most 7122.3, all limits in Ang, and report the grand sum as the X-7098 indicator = 611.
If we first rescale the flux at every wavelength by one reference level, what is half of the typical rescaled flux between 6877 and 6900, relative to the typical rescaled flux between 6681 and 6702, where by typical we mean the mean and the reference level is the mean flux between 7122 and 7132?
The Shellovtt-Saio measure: 0.519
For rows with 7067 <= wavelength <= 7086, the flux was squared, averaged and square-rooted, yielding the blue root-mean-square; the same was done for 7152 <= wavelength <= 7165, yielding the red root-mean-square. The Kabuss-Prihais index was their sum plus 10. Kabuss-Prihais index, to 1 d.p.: 49.0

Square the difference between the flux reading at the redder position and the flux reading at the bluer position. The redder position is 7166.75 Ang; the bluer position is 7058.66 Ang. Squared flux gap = 3.4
